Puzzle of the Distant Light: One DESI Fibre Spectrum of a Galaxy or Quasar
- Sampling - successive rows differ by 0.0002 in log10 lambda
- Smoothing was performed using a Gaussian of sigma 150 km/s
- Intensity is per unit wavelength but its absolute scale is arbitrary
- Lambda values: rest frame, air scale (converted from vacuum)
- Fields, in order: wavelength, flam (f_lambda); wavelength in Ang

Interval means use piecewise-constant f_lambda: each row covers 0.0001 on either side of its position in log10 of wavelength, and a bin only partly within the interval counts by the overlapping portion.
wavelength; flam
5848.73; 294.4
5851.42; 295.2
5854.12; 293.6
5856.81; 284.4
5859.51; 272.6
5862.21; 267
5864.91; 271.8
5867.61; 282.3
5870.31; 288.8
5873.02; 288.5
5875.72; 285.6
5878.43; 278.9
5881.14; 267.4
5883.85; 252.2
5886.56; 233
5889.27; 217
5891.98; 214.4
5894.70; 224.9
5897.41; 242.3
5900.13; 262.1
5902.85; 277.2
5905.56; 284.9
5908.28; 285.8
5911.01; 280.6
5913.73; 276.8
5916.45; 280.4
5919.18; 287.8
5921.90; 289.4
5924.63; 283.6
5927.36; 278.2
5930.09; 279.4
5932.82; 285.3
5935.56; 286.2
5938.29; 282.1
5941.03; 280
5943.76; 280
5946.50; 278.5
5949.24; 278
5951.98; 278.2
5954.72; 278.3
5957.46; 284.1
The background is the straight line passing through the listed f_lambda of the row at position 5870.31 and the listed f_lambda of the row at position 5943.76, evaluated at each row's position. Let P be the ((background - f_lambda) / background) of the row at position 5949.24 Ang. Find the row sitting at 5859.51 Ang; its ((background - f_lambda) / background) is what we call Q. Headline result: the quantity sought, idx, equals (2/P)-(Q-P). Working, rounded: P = 0.00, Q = 0.060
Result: 416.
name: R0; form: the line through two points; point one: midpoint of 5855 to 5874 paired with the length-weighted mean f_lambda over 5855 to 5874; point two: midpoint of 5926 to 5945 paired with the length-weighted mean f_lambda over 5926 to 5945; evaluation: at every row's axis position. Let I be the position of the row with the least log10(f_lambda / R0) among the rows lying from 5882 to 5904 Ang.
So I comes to 5891.98 Ang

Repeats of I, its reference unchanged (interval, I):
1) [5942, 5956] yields 5949.24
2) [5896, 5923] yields 5897.41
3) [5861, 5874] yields 5862.21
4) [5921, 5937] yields 5927.36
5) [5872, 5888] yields 5886.56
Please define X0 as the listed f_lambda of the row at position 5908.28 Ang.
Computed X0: 285.8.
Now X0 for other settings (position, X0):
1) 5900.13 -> 262.1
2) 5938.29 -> 282.1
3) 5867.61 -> 282.3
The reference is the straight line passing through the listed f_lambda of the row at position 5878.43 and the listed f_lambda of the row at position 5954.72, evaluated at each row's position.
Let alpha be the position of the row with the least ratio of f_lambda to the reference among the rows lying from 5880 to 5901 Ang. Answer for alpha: 5891.98 Ang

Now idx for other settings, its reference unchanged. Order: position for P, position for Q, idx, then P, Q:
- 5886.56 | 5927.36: 11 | 0.19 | 0.013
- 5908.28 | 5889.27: -367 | -0.01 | 0.243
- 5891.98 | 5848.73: 8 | 0.25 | -0.010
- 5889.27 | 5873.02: 8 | 0.24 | 0.000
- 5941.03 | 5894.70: 1714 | 0.00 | 0.213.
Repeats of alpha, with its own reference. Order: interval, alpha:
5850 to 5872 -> 5862.21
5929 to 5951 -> 5949.24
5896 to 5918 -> 5897.41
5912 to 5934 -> 5913.73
